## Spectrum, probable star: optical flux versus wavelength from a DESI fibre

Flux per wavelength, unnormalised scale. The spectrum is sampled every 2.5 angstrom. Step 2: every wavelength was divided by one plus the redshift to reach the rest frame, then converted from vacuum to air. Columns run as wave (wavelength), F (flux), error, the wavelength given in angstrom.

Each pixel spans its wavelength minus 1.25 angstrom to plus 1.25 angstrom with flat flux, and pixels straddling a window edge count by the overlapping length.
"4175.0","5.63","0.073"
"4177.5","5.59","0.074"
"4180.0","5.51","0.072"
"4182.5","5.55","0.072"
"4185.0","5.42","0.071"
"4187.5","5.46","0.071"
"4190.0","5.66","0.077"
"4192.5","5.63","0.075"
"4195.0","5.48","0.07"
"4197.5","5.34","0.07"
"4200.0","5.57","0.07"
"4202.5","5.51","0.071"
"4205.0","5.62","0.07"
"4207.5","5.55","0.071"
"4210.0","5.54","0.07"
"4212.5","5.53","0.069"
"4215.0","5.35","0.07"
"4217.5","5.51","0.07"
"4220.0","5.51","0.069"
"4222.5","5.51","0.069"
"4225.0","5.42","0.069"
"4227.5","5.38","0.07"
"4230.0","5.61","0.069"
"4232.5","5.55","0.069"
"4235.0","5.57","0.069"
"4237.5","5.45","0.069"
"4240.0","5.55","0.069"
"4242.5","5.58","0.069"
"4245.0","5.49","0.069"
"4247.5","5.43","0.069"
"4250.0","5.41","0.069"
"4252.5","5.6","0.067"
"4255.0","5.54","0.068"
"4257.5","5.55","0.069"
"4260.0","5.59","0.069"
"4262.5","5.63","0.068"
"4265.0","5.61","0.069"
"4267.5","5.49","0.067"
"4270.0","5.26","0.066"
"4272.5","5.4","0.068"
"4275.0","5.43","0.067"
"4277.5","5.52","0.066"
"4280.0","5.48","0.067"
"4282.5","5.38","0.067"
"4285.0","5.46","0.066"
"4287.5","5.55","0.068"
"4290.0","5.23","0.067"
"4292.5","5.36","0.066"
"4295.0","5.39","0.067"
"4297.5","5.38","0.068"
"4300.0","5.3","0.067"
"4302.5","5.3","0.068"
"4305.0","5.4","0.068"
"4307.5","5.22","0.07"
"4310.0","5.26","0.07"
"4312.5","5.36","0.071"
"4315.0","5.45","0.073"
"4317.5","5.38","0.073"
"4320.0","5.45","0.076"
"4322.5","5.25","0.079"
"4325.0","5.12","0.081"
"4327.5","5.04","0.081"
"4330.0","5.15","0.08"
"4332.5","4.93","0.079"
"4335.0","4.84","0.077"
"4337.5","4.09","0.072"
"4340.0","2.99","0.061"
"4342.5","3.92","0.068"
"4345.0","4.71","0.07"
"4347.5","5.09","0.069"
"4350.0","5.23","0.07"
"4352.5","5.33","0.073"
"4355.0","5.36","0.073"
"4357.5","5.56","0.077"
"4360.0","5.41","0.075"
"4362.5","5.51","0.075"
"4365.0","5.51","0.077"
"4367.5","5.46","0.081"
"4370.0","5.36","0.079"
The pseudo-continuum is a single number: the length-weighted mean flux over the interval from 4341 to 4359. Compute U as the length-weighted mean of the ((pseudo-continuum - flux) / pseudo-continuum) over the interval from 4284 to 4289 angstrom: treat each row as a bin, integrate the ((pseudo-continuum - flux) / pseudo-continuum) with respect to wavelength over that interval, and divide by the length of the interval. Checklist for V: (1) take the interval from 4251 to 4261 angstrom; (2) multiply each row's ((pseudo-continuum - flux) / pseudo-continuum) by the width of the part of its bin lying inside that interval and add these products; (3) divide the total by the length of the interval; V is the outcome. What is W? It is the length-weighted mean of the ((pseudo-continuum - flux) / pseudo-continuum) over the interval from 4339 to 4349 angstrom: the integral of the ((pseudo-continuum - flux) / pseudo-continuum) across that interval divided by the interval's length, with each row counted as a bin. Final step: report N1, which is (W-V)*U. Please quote -0.026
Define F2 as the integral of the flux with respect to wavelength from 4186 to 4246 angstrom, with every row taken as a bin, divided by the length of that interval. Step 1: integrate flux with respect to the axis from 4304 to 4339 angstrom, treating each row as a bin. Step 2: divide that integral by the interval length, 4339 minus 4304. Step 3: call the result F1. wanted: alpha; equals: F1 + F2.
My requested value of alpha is 10.6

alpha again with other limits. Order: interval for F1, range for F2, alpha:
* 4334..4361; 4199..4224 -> 10.3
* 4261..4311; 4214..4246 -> 10.9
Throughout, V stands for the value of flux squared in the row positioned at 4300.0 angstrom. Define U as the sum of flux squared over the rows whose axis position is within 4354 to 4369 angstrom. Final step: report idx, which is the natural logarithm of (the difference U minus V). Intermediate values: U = 179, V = 28.1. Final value 5.02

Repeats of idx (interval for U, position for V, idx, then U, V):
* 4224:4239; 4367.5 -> 5.02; 181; 29.8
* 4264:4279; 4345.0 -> 5.05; 178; 22.2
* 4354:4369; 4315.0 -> 5.01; 179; 29.7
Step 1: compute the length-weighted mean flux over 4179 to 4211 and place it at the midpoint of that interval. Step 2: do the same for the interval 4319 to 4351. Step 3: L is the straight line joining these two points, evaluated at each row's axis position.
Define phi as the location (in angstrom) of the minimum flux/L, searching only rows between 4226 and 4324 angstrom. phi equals 4227.5 angstrom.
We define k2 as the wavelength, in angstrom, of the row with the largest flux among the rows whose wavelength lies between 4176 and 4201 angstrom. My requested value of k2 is 4190.0 angstrom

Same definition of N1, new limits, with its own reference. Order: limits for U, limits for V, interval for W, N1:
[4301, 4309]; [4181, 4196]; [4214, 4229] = -0.001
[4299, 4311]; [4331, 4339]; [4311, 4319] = 0.009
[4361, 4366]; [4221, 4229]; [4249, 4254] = 0.001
